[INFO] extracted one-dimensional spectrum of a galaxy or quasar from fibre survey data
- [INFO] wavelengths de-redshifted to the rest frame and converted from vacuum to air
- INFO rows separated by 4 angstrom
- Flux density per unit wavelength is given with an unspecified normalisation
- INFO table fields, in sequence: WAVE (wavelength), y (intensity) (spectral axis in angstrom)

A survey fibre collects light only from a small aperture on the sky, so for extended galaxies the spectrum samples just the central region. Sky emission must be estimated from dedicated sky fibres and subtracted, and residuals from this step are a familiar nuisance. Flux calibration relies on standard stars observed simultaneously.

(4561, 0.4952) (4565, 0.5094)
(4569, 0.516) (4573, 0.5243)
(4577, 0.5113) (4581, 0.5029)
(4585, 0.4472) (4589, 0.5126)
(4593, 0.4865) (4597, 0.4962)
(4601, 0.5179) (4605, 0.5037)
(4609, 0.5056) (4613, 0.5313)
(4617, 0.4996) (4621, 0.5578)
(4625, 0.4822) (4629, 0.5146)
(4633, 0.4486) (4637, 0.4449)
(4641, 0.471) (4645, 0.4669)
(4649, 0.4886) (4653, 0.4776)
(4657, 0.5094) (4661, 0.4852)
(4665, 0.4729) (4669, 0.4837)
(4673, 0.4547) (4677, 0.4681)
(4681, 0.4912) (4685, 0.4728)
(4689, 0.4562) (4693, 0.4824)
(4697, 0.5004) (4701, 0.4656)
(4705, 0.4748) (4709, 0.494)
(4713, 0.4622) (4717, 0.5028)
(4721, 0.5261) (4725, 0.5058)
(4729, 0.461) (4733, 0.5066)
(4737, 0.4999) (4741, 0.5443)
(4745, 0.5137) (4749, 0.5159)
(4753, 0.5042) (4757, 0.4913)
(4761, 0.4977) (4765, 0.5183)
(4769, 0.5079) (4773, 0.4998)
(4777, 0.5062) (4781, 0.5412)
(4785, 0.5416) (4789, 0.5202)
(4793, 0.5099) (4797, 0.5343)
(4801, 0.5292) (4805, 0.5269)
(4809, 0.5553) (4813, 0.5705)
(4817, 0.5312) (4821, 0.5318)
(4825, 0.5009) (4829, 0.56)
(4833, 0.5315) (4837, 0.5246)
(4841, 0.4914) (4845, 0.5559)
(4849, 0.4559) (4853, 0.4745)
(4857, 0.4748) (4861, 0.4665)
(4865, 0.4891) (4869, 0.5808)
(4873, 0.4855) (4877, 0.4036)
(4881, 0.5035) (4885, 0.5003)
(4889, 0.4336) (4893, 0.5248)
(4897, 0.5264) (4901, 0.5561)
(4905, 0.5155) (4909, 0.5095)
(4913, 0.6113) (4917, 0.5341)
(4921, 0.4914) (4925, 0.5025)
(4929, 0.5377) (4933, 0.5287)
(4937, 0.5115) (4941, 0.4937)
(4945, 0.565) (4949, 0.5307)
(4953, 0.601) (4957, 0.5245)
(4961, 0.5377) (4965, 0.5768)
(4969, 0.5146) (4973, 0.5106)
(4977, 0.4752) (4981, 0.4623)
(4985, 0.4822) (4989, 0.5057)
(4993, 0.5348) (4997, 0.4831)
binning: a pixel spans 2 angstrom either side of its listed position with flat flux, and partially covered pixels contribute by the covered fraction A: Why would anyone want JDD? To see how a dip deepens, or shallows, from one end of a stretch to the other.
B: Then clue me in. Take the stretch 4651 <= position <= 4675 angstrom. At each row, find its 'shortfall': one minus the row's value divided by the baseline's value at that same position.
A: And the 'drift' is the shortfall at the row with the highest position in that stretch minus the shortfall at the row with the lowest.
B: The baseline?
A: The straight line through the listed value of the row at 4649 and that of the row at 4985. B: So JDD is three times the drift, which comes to 0.1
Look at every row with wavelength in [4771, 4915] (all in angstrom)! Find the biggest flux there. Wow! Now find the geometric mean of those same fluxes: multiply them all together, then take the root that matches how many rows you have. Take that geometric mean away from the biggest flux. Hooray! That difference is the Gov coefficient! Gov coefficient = 0.097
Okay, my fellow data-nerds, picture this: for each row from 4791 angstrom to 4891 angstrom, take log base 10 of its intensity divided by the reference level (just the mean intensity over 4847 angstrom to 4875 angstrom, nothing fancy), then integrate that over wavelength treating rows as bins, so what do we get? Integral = 1.5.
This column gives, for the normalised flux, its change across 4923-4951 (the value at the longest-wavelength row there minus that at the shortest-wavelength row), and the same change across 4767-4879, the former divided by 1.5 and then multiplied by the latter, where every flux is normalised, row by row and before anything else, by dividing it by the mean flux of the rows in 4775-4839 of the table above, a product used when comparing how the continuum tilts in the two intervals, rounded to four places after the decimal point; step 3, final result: -0.0069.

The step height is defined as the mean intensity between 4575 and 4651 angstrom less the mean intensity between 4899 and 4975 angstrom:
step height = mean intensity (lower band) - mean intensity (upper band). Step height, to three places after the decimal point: -0.040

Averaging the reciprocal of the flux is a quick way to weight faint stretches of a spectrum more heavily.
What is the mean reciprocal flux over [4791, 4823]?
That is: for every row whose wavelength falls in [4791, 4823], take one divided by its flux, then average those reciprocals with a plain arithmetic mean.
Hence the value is 1.87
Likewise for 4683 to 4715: 2.10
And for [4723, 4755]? 1.98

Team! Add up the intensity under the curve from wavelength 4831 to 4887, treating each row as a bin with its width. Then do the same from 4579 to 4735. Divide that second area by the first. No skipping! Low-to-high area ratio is 2.74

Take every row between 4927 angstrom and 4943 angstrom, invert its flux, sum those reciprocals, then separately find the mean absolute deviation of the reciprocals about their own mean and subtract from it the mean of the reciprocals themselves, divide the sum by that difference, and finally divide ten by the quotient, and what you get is -2.43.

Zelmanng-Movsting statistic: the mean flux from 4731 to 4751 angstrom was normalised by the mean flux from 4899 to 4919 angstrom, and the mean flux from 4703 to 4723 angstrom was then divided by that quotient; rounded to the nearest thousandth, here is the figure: 0.520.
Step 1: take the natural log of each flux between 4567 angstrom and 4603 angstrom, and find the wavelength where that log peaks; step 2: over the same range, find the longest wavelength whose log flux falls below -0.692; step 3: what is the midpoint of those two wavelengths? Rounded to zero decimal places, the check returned 4585 angstrom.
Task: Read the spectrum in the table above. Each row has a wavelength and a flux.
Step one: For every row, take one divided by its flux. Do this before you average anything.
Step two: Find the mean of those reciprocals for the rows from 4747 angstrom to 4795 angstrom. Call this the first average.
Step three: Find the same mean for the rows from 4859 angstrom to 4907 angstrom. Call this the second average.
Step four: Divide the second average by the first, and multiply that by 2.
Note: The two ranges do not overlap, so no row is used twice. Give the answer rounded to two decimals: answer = 2.07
